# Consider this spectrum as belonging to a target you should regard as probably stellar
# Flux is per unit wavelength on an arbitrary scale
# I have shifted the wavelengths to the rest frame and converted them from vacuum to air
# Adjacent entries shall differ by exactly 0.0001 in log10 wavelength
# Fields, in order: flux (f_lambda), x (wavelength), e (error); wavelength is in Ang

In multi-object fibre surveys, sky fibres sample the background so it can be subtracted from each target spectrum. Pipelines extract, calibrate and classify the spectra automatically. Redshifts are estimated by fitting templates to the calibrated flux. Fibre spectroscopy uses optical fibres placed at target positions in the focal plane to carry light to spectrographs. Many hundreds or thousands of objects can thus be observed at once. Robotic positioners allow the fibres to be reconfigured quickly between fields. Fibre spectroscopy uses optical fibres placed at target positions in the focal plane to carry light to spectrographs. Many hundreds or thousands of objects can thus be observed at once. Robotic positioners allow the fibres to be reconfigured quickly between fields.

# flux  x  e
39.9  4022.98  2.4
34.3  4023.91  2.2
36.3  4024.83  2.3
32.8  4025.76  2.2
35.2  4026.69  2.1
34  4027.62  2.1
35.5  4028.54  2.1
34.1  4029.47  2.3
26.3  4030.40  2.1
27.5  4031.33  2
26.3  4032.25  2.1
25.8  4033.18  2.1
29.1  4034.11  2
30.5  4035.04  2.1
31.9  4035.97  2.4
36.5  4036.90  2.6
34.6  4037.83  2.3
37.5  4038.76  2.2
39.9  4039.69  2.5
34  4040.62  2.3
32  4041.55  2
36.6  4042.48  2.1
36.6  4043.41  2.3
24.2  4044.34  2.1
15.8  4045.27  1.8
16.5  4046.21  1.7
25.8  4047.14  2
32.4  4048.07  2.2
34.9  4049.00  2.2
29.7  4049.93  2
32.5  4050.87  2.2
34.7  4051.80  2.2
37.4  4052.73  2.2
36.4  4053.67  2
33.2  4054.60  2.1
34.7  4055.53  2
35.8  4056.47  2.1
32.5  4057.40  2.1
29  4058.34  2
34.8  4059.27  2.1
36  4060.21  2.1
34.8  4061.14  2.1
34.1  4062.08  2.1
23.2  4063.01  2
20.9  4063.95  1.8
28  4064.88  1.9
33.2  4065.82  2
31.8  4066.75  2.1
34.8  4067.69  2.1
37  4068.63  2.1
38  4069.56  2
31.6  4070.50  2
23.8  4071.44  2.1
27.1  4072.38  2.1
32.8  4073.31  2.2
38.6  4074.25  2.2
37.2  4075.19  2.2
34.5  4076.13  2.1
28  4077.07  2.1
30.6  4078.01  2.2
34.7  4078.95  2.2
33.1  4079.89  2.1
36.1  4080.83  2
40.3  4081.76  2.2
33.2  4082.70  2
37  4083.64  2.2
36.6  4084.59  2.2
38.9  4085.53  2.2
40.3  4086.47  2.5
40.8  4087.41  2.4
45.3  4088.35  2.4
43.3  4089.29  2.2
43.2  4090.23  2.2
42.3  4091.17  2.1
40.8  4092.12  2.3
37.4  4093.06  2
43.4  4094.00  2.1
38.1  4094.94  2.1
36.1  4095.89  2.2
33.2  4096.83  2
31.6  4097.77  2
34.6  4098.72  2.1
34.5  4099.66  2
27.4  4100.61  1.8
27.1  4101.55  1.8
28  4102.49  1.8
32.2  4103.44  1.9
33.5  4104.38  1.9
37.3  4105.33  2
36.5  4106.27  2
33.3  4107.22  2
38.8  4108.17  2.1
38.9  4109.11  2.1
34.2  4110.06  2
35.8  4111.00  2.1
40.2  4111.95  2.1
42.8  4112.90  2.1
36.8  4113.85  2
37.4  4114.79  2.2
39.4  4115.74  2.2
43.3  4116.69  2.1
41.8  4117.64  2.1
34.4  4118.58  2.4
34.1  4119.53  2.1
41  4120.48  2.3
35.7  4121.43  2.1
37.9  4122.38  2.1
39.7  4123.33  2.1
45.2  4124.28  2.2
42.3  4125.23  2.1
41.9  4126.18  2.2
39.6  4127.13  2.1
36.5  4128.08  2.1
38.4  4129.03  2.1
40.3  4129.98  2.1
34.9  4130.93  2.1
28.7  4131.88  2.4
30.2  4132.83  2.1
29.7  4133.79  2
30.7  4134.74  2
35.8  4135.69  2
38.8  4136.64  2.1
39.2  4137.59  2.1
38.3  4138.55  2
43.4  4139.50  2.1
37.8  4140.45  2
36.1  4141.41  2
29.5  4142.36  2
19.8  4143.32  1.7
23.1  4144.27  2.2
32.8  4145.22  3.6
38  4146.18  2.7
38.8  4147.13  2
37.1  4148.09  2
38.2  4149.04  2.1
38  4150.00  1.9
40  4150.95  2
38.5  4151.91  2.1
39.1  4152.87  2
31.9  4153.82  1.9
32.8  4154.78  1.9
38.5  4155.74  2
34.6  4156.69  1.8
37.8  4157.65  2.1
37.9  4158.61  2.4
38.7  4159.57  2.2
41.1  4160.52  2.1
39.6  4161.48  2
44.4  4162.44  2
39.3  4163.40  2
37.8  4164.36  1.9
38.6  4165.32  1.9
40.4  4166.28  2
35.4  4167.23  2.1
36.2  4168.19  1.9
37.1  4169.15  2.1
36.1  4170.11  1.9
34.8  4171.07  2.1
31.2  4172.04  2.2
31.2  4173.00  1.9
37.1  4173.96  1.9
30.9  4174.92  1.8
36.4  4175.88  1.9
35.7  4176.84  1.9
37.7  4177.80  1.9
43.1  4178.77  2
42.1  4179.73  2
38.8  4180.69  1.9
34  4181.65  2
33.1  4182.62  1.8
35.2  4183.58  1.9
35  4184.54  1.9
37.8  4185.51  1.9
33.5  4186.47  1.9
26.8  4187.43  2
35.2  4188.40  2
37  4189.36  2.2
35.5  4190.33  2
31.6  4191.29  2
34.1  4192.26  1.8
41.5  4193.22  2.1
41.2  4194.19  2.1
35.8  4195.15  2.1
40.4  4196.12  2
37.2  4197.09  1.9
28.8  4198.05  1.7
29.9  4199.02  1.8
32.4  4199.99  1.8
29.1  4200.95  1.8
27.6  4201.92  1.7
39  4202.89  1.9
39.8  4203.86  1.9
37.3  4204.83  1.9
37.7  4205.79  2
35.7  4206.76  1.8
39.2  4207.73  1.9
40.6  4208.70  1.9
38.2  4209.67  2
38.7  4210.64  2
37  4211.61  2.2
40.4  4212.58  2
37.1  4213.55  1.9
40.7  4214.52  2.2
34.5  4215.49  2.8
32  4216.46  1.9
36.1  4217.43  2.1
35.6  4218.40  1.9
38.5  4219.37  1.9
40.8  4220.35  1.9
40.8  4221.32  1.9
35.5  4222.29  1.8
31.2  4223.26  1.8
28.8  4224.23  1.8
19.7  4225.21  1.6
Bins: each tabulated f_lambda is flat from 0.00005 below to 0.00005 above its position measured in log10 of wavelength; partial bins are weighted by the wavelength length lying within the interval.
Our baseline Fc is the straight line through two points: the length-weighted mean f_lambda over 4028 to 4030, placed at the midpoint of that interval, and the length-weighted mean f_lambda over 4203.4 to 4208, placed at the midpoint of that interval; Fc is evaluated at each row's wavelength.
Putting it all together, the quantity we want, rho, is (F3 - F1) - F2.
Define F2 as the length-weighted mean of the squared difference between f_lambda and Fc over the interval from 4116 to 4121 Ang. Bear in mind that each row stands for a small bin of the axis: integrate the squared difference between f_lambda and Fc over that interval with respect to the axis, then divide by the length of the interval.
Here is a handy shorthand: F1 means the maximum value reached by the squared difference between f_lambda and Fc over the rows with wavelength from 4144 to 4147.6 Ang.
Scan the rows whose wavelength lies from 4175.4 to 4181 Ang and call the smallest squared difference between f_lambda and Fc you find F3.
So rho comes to -207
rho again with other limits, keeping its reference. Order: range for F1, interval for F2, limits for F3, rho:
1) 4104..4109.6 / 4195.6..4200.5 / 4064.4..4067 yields -40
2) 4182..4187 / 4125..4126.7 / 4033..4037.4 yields -48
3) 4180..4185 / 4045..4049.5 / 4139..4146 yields -167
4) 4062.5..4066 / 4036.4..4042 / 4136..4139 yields -210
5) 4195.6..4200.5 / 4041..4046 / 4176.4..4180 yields -189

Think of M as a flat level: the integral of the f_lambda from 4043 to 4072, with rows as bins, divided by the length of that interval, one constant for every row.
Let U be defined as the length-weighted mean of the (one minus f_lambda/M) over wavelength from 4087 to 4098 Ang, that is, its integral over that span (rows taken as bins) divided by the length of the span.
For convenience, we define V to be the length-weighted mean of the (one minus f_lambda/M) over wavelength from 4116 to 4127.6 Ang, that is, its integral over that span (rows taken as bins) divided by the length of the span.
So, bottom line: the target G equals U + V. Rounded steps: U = -0.281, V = -0.28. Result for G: -0.56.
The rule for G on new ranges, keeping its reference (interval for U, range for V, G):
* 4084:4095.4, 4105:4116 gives -0.52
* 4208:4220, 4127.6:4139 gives -0.34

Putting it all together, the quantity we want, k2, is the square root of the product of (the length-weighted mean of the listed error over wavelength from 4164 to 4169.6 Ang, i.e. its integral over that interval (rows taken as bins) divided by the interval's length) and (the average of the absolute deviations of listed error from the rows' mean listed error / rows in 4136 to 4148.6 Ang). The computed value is 0.77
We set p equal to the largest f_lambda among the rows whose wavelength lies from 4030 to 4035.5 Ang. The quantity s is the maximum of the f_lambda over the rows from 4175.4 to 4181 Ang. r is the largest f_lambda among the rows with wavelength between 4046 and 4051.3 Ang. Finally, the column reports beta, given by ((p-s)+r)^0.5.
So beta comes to 4.72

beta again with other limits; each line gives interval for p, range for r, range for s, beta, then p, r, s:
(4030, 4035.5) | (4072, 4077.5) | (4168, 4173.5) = 5.66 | 30.5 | 38.6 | 37.1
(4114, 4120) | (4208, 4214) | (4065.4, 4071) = 6.77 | 43.3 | 40.6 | 38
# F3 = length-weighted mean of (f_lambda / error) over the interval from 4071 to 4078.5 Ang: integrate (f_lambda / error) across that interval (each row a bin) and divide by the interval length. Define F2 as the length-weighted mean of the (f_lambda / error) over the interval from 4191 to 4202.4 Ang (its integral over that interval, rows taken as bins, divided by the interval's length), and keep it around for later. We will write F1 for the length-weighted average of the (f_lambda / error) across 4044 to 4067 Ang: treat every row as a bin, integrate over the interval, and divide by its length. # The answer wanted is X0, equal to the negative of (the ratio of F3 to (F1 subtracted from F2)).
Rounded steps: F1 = 14.8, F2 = 17.9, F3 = 14.7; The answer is -5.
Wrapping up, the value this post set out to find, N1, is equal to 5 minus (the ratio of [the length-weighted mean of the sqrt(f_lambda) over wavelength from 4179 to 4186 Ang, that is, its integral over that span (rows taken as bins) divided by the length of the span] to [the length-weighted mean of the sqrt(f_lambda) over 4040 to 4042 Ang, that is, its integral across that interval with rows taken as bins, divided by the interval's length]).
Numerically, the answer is 3.95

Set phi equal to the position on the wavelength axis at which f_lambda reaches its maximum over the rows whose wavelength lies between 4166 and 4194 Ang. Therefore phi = 4178.77 Ang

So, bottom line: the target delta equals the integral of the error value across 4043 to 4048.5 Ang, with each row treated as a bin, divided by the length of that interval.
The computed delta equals 2.01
